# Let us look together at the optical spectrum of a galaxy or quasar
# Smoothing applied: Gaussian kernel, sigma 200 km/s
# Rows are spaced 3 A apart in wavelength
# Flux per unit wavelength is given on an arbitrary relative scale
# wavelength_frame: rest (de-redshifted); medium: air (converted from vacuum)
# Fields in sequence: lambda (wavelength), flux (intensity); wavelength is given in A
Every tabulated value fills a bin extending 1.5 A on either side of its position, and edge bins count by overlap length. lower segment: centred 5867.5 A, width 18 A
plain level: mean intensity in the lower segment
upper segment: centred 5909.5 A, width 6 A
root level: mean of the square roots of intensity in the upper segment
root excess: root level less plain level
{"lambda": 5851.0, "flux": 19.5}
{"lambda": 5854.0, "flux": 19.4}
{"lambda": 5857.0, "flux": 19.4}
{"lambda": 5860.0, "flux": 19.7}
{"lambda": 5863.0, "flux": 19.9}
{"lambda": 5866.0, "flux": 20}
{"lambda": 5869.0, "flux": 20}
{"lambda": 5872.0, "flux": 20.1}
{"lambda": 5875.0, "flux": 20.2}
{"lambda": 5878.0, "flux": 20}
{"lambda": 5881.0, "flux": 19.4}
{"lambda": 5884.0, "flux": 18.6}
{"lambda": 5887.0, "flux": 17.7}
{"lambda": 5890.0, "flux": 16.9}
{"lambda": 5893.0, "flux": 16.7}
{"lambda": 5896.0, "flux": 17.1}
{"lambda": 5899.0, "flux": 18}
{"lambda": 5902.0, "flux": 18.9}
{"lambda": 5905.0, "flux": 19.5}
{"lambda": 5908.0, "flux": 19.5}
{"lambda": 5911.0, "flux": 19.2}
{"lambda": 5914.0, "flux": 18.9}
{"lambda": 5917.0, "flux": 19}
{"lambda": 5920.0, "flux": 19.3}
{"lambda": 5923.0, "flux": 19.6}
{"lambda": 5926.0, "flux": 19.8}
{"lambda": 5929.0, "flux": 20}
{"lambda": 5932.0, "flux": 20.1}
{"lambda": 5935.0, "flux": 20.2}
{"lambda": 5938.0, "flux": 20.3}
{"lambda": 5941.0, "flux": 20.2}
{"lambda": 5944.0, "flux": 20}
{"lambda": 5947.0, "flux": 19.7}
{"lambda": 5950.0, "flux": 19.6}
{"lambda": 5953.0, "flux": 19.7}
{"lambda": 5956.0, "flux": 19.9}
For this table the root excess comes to -15.6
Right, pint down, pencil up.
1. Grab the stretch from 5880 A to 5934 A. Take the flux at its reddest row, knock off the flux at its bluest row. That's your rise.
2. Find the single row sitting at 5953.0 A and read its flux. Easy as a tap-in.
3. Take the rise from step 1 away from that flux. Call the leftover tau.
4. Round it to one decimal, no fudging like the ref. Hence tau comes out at 19.0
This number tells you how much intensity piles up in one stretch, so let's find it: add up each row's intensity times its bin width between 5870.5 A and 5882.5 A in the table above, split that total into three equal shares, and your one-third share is 80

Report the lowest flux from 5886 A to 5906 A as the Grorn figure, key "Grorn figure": 16.7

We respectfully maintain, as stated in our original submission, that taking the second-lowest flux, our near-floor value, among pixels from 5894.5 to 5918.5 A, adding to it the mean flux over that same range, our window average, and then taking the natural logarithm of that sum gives 3.60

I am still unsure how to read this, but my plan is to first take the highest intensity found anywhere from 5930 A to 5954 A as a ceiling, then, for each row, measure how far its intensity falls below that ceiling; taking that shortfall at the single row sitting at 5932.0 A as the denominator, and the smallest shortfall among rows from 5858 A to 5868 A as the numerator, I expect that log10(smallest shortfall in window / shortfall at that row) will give 0.2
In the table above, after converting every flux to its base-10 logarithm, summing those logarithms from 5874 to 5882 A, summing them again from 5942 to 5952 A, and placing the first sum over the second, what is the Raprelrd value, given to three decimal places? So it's 1.002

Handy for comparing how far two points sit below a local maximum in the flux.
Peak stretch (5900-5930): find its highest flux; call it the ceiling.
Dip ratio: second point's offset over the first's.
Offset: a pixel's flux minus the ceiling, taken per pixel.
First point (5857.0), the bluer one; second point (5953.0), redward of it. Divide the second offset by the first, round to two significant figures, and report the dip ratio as 0.50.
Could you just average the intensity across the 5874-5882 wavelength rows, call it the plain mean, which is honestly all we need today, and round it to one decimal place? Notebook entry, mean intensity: 19.9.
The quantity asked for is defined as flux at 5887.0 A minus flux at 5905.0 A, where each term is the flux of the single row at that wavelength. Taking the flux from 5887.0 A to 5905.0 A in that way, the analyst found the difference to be -1.8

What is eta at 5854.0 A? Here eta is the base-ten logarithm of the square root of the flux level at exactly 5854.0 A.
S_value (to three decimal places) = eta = 0.644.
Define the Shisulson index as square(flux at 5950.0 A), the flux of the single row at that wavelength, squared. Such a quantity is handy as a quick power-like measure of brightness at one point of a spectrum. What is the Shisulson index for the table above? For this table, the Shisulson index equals 384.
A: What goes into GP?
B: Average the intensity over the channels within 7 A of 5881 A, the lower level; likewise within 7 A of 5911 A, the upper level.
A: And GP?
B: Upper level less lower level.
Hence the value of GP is 0.0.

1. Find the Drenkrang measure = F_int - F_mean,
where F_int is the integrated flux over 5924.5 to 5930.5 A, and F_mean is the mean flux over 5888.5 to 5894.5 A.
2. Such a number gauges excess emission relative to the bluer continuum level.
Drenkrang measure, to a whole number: 103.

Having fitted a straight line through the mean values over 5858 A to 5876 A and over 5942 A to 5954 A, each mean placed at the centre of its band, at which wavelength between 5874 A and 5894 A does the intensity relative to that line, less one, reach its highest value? 5875.0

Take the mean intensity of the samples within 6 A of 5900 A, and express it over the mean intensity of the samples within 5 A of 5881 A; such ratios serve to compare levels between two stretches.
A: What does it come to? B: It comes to 0.95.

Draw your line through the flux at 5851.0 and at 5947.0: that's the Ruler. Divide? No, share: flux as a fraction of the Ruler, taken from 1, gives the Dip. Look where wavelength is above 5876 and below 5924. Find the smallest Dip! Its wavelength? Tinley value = 5878.0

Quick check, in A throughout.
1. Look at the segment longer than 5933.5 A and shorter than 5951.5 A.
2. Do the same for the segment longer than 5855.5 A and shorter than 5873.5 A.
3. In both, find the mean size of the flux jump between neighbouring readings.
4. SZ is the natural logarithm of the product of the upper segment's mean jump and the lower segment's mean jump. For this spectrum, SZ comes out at -3.8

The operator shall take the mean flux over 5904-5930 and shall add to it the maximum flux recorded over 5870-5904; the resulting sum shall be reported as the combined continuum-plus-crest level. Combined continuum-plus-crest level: 39.6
